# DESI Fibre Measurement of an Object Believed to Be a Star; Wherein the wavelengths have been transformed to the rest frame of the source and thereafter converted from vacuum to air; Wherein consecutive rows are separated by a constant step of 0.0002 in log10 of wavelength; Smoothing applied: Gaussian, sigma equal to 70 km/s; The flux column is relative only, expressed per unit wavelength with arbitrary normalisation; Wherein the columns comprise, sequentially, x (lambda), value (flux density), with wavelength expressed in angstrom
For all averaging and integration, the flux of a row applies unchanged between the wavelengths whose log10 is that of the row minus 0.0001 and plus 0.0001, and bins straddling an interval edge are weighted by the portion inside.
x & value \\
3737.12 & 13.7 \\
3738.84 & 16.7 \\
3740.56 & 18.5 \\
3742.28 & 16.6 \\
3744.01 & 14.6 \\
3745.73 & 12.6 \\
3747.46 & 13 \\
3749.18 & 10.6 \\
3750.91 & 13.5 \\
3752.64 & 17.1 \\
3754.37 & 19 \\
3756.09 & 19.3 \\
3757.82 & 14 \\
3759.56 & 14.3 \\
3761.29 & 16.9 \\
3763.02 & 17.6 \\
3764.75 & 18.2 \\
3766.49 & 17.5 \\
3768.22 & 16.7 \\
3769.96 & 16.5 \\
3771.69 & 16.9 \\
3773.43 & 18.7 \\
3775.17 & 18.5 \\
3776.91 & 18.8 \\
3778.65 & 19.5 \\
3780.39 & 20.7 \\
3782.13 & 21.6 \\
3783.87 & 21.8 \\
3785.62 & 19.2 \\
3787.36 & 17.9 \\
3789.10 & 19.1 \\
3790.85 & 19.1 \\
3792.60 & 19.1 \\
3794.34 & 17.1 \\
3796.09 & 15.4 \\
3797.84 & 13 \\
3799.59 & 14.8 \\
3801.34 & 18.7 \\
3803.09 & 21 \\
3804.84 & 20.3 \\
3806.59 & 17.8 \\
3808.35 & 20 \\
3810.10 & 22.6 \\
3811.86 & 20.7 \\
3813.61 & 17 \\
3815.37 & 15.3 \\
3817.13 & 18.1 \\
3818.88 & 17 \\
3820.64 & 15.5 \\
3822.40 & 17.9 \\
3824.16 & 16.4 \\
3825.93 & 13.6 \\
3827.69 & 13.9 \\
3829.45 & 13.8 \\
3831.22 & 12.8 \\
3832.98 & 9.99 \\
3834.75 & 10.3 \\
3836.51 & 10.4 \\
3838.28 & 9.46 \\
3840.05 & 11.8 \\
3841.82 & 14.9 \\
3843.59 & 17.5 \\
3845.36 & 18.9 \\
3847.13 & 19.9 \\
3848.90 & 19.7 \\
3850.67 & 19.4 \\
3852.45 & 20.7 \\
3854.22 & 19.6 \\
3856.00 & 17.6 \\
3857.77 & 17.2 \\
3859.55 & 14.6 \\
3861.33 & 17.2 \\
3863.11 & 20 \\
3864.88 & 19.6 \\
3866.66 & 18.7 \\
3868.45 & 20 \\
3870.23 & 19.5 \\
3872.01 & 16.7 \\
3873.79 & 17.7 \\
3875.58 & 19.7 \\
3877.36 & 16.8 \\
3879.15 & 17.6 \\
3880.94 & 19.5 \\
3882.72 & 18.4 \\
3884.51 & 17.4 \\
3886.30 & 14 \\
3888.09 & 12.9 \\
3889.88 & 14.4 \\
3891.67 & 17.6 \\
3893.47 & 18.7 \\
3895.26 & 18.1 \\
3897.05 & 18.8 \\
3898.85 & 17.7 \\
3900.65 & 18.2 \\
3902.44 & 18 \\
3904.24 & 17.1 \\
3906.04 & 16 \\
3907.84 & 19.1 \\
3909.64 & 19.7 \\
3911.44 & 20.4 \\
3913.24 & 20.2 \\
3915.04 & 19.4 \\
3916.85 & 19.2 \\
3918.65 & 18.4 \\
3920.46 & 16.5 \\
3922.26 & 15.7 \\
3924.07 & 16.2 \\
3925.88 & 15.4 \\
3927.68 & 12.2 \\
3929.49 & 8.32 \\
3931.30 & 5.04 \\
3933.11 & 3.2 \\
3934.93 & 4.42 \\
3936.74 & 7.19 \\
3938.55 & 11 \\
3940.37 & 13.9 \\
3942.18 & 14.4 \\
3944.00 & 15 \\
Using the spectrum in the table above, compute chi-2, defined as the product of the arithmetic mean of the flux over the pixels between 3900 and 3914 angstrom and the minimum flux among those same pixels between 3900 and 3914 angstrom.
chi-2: 297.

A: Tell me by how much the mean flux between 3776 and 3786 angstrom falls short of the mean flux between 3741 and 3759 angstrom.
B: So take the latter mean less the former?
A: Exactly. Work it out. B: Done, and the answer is -5.2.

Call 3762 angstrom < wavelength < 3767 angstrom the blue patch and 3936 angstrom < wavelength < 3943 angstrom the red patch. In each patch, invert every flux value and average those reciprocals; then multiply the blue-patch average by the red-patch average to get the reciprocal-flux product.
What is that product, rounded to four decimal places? 0.0052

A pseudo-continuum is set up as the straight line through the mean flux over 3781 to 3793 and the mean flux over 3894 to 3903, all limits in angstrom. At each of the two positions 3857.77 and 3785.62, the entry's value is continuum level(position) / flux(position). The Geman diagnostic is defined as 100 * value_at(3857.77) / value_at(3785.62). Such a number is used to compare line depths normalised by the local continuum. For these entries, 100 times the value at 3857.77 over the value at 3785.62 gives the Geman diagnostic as 106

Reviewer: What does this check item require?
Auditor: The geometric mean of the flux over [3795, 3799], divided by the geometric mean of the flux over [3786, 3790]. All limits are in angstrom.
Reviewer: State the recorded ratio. 0.77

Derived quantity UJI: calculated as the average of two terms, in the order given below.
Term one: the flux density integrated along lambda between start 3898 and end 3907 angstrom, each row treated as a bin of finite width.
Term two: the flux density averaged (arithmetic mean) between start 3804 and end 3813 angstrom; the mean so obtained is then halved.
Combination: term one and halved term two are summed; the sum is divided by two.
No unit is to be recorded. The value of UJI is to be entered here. 83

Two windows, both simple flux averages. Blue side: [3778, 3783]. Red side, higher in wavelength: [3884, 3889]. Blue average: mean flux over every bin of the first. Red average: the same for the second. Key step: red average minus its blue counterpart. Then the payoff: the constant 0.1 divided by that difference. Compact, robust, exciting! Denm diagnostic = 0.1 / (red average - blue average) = -0.02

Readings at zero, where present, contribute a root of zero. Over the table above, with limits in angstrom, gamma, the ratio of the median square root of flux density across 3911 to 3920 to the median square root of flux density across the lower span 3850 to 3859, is 1.00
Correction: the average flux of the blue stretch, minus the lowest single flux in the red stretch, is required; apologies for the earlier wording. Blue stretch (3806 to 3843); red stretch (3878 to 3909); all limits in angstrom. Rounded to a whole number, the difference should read 2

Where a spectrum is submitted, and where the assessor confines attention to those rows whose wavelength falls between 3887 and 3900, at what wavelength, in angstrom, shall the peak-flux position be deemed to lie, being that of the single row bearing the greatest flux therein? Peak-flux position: 3897.05 angstrom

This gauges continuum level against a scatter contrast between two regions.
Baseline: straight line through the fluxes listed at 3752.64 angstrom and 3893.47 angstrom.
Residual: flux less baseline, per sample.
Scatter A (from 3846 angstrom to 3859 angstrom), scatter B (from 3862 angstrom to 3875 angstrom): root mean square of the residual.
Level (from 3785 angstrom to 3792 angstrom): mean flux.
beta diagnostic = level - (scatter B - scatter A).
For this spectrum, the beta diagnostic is 19.1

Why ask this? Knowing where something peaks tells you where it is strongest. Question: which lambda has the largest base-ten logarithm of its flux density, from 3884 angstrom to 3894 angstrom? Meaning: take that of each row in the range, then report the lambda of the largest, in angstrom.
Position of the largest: 3893.47 angstrom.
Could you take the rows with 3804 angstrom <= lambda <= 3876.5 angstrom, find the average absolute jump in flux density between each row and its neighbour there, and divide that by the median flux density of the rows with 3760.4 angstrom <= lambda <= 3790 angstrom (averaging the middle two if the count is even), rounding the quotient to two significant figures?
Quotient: 0.088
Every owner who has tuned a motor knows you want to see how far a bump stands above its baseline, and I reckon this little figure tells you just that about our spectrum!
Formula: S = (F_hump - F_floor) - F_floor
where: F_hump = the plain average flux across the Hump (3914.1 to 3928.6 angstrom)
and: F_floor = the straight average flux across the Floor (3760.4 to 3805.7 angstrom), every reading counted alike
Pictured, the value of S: -19.88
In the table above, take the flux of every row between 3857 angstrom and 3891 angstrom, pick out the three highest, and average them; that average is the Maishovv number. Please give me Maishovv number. 19.9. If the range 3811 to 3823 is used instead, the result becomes 18.9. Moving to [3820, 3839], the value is 16.6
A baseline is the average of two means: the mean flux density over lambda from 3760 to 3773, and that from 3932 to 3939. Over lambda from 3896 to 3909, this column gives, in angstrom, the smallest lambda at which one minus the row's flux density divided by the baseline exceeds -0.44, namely 3906.04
